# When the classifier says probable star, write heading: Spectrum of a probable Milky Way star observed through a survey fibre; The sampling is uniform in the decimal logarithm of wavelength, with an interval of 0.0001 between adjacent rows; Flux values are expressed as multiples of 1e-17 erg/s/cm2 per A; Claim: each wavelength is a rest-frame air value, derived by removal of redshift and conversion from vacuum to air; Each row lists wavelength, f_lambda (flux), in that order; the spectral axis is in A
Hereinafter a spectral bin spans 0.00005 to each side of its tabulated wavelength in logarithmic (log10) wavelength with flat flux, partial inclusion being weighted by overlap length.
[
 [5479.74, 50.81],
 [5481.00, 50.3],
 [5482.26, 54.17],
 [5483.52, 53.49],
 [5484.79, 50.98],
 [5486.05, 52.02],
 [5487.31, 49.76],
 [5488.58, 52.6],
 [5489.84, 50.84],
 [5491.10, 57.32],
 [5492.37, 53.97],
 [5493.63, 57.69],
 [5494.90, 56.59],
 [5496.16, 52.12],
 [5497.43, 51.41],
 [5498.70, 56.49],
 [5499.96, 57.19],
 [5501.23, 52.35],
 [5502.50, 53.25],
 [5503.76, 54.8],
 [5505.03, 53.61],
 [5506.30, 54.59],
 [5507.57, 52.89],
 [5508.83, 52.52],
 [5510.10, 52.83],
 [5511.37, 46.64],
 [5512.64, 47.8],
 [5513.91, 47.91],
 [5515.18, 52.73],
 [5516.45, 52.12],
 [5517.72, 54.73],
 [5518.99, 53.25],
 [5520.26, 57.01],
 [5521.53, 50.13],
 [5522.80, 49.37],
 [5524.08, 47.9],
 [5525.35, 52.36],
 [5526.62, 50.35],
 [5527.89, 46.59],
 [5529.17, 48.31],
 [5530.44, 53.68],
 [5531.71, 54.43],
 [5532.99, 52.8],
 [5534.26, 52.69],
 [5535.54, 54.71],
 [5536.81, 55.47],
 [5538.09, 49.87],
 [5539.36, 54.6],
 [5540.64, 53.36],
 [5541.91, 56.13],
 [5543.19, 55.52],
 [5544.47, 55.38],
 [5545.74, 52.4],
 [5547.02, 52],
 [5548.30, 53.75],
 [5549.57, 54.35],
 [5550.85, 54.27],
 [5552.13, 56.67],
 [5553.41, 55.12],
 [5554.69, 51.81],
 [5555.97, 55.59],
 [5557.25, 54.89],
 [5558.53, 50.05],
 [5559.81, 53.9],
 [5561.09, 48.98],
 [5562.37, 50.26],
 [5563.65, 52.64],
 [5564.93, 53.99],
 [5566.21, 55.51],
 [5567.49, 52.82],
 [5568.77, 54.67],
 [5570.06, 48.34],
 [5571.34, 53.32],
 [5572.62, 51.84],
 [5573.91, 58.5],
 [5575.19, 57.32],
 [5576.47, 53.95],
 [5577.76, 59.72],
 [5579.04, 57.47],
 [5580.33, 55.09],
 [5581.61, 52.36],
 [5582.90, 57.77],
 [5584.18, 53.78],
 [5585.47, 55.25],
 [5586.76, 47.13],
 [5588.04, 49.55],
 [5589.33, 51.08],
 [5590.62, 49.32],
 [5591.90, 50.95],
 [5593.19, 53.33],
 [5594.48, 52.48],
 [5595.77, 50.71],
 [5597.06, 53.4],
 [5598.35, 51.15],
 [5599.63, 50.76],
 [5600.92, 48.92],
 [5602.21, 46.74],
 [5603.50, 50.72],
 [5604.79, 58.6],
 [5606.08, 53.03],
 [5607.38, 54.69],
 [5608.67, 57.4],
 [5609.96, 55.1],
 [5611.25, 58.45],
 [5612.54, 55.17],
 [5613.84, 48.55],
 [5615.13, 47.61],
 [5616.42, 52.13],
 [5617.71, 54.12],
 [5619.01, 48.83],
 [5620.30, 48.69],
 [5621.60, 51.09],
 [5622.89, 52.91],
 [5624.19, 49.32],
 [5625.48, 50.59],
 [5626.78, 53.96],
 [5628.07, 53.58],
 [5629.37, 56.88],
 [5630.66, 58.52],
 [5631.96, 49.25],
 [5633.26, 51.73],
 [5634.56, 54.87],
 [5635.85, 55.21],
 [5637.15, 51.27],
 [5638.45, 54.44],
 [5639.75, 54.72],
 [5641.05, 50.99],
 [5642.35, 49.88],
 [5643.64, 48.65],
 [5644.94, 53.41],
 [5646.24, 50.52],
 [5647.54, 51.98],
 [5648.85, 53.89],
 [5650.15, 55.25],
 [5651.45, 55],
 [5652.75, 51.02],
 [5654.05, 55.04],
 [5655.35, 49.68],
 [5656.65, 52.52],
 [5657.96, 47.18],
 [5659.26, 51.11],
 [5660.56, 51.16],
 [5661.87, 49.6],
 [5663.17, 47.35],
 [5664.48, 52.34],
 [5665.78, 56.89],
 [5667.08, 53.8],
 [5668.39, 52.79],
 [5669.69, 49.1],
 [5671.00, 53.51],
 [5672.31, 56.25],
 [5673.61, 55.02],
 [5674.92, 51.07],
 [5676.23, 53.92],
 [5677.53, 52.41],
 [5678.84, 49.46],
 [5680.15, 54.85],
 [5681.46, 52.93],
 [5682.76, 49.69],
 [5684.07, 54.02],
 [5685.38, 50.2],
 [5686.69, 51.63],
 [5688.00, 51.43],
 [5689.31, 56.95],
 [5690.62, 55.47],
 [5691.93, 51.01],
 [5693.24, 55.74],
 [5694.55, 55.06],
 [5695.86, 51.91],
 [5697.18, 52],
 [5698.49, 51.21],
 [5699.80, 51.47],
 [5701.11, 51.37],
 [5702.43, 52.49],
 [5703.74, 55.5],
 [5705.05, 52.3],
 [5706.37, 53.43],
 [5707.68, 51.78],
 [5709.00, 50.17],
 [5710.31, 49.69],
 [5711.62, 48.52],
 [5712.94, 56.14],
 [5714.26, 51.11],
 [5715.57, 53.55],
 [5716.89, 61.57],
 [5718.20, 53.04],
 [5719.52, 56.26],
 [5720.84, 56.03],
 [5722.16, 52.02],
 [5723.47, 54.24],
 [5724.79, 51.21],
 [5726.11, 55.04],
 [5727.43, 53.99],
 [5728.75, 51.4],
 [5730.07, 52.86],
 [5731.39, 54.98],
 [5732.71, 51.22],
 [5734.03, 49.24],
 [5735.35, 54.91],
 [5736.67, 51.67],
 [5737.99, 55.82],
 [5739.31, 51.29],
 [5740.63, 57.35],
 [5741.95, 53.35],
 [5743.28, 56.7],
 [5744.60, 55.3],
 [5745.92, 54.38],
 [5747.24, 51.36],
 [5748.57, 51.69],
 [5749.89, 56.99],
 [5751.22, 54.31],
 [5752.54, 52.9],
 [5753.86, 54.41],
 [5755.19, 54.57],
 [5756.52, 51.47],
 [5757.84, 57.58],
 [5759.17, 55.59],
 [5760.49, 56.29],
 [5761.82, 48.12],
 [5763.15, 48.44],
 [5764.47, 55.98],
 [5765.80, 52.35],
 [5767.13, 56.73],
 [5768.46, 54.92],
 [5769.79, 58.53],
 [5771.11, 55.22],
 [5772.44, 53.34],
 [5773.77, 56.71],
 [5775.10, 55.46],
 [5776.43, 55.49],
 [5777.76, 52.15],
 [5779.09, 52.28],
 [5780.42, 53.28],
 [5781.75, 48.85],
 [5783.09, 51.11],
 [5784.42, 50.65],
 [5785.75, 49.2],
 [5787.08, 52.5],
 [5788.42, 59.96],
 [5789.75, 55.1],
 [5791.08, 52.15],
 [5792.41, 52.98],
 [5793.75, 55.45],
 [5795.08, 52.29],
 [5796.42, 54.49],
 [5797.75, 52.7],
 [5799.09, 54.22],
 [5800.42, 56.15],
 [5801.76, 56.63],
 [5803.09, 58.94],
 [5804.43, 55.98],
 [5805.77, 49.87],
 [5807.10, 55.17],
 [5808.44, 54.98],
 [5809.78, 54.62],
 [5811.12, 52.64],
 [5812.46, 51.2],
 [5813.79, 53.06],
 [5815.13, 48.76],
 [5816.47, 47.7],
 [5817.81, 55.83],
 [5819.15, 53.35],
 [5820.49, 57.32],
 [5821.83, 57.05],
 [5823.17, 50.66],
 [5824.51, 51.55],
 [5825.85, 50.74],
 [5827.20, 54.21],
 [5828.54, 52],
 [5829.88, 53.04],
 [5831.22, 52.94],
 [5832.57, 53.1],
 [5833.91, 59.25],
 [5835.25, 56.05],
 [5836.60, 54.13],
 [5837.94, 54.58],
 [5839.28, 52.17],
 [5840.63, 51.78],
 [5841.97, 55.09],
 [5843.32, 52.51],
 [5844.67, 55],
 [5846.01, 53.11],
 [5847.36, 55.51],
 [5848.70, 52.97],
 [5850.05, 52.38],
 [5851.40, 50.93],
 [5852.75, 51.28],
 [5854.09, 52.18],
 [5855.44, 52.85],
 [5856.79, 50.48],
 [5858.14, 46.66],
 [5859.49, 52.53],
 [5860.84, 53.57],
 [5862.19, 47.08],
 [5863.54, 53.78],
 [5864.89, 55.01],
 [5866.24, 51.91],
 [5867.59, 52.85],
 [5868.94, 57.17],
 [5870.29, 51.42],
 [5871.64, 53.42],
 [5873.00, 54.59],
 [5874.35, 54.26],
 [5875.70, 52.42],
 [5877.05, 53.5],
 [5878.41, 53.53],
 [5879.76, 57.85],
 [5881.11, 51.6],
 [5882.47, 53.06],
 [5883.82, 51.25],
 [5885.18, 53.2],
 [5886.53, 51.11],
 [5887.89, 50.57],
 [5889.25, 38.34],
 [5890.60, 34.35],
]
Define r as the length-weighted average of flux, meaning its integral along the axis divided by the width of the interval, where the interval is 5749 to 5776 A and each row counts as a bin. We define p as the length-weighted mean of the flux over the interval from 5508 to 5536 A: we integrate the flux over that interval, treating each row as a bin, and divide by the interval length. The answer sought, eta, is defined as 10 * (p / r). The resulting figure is 9.4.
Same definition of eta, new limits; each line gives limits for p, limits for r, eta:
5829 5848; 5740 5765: 10.0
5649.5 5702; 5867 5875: 9.7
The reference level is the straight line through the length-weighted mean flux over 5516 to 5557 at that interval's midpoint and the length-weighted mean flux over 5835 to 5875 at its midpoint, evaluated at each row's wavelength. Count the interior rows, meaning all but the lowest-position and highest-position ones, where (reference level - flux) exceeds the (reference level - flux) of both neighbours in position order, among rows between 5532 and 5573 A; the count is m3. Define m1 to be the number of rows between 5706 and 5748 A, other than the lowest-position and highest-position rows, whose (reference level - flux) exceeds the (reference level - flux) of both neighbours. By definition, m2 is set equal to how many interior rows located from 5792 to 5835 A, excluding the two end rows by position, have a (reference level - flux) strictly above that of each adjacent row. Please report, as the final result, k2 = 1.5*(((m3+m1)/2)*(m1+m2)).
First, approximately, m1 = 10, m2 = 10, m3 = 10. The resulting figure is 300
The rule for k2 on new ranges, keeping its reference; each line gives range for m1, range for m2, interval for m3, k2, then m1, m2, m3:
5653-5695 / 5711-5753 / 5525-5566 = 285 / 10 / 10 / 9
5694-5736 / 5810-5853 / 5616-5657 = 345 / 11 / 12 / 9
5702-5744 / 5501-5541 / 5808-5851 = 330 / 11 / 9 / 11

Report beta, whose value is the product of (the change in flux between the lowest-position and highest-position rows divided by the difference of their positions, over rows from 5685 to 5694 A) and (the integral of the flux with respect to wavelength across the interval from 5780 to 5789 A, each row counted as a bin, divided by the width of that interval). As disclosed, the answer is 37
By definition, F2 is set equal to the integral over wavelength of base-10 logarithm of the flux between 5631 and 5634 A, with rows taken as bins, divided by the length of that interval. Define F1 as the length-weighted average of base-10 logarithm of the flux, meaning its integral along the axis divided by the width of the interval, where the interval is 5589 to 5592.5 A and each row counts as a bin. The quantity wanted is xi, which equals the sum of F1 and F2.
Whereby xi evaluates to 3.41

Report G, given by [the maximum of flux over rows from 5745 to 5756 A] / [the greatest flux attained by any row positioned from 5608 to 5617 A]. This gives 0.98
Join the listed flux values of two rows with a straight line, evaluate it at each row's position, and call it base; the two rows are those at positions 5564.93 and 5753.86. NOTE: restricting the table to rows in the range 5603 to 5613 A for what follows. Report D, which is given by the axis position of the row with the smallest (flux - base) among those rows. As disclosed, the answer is 5603.50 A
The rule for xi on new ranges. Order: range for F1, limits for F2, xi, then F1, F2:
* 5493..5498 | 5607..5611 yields 3.49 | 1.74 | 1.75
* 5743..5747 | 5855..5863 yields 3.45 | 1.74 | 1.70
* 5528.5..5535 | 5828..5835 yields 3.45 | 1.72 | 1.73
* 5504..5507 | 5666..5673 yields 3.46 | 1.73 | 1.73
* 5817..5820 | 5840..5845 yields 3.46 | 1.74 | 1.73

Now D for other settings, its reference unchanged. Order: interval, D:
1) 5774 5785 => 5781.75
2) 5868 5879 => 5870.29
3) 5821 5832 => 5823.17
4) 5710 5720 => 5711.62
